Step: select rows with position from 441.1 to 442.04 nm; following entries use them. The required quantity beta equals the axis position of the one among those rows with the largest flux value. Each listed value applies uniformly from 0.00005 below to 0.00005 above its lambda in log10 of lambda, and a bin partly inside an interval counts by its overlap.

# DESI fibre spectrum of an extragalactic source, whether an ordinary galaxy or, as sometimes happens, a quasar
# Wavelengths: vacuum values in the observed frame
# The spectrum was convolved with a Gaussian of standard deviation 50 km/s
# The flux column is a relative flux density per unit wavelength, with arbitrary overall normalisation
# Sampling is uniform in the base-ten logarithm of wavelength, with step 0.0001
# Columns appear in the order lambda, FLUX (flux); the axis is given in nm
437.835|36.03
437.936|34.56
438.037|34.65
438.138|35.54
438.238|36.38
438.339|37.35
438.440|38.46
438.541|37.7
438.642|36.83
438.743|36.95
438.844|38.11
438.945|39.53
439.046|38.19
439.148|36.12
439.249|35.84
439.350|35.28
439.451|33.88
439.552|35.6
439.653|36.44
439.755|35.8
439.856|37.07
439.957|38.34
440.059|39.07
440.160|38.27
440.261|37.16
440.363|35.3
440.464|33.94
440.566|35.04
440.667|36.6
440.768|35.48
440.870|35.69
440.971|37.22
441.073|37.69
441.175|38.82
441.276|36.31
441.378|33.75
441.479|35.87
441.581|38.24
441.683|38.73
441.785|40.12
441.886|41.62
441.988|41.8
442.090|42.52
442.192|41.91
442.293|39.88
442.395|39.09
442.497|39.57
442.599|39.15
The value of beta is 441.988 nm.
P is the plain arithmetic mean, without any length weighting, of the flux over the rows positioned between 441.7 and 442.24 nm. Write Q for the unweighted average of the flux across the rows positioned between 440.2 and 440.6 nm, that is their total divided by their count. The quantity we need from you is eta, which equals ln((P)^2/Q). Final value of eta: 3.89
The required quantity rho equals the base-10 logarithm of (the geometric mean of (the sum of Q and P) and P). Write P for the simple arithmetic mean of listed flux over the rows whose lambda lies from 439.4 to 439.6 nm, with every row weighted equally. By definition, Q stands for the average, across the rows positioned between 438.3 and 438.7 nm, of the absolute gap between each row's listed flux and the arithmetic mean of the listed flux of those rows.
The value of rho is 1.544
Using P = 34.7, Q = 0.5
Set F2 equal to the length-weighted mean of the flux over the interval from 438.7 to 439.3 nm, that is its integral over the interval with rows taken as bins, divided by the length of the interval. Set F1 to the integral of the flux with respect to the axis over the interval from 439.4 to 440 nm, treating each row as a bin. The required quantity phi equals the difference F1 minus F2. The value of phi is -15.7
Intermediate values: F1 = 21.7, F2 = 37.4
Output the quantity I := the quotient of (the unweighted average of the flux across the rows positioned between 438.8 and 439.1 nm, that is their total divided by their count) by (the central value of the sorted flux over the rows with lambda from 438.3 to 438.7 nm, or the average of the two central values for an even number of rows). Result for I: 1.03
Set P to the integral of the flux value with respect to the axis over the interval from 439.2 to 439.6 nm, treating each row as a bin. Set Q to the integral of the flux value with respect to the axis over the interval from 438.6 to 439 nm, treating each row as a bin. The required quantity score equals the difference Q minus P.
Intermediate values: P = 14.1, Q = 15.2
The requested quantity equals 1.1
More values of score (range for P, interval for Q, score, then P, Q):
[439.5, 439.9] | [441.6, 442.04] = 3.3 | 14.5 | 17.8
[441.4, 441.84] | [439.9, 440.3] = -1.4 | 16.7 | 15.3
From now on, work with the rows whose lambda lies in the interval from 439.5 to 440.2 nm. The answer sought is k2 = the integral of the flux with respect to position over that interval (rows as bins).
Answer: 26.0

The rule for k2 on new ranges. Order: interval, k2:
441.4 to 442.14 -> 29.3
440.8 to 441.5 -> 25.5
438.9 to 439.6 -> 25.4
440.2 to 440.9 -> 24.9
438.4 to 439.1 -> 26.5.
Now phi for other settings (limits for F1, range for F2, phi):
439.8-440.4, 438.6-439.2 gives -15.1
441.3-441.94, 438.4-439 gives -13.6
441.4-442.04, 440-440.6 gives -11.4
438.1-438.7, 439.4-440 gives -13.9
